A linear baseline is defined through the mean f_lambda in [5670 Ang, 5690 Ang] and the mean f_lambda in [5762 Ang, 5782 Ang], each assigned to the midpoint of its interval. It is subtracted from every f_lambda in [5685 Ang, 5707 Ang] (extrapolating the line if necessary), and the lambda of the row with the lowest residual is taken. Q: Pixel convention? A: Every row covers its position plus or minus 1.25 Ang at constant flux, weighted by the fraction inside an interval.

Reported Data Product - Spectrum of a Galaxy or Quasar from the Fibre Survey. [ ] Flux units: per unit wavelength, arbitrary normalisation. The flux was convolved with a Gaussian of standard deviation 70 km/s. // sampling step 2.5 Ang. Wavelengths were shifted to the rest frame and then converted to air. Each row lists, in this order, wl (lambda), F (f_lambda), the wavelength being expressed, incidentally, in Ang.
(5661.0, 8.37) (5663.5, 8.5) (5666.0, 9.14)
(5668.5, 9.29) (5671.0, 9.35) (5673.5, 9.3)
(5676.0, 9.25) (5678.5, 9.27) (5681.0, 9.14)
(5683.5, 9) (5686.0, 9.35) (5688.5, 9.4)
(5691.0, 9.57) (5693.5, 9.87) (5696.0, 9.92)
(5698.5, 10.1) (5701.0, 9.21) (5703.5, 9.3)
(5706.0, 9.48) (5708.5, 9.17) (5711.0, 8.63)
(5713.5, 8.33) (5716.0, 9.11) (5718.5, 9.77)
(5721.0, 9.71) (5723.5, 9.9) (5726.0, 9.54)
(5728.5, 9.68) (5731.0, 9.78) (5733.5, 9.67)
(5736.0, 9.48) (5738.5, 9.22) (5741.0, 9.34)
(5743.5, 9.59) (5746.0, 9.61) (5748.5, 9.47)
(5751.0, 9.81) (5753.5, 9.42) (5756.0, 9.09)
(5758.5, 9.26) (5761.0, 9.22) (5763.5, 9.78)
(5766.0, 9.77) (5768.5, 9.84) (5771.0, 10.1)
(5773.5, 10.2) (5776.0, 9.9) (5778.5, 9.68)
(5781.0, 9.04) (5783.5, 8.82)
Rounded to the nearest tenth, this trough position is 5701.0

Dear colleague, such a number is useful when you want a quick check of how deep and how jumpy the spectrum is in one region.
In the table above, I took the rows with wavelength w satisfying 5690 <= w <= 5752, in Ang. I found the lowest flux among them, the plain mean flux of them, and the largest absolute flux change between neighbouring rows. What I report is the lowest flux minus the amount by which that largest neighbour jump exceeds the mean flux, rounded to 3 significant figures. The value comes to 16.9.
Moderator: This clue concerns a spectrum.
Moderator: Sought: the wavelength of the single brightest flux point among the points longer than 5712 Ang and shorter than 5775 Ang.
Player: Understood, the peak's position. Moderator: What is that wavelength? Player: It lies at 5773.5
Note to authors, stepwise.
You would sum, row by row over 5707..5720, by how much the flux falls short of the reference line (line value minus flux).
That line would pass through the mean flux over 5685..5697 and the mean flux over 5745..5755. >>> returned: 3.0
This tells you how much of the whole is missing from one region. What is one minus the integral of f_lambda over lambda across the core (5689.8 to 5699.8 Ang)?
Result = -98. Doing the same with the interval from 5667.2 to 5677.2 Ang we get -92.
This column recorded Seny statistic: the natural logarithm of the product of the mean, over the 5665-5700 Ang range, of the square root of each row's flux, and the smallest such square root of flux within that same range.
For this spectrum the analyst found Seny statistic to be 2.22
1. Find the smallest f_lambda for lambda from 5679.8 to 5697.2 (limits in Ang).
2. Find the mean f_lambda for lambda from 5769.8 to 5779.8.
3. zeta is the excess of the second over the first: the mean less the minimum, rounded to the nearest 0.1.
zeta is 1.0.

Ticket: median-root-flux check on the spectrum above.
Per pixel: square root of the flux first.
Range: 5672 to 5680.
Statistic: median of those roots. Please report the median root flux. 3.04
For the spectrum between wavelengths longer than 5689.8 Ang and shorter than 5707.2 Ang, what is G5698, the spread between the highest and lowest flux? 0.89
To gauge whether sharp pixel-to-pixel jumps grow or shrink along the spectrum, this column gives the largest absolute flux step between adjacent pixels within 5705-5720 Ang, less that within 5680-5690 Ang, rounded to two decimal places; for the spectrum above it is 0.43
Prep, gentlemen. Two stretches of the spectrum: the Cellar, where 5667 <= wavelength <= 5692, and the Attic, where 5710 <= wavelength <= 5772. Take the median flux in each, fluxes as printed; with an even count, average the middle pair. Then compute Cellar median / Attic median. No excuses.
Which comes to 0.969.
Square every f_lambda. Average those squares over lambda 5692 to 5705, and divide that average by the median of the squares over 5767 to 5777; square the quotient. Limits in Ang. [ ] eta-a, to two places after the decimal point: 0.88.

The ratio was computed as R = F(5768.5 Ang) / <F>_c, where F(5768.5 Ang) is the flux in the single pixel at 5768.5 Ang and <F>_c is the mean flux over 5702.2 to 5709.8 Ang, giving 1.06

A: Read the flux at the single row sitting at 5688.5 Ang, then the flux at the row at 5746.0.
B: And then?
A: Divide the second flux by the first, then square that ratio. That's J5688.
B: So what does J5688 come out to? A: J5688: 1.05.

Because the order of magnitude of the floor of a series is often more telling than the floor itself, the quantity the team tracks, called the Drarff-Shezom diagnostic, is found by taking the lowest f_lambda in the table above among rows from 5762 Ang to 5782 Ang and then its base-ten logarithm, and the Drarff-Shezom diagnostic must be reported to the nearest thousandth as 0.956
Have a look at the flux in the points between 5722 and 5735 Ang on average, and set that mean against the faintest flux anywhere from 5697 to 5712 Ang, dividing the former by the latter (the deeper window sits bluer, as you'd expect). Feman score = 1.13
